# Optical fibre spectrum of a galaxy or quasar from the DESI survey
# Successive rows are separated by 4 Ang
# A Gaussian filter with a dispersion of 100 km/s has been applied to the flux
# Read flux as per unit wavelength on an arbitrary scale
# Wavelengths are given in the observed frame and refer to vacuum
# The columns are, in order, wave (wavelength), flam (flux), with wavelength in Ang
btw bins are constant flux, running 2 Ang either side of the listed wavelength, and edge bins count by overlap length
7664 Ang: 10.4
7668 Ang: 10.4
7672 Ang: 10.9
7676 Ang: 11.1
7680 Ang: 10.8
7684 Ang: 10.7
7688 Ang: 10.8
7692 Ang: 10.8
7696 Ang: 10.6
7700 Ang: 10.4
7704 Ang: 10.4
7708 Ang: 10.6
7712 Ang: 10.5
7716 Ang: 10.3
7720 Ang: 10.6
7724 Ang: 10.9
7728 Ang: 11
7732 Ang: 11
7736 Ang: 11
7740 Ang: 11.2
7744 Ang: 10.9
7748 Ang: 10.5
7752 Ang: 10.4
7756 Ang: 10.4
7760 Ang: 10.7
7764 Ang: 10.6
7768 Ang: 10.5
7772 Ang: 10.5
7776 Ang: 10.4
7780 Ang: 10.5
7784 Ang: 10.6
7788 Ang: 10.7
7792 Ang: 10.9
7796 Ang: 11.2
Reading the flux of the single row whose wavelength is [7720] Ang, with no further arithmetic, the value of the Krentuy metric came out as 10.6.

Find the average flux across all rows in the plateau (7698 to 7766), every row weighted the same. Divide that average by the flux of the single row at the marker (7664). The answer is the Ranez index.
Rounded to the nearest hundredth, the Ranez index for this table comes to 1.03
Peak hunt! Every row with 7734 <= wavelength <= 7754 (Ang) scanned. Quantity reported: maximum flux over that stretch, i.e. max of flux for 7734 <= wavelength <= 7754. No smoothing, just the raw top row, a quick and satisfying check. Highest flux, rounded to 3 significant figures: 11.2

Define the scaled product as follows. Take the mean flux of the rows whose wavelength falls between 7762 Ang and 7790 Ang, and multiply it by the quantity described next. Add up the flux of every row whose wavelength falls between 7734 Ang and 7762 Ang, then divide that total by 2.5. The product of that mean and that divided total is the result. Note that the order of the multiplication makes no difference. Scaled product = 317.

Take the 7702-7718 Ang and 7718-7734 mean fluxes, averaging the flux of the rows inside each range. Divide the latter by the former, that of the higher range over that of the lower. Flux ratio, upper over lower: 1.04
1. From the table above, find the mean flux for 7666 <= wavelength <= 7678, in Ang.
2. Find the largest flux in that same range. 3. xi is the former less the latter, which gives -0.30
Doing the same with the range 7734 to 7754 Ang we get -0.40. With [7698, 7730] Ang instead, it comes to -0.41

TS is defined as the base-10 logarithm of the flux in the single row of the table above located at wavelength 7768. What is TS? 1.02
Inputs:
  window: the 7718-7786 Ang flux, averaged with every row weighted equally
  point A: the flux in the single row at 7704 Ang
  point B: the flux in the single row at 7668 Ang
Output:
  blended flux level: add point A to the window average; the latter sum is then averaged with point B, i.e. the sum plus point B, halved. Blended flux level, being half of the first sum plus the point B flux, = 15.74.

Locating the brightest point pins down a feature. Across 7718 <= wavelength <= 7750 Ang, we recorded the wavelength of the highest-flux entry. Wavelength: 7740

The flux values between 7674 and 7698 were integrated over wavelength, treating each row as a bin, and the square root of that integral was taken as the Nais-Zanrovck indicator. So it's 16.1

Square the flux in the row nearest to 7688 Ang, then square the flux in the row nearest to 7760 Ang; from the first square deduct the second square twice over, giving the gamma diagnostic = -112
